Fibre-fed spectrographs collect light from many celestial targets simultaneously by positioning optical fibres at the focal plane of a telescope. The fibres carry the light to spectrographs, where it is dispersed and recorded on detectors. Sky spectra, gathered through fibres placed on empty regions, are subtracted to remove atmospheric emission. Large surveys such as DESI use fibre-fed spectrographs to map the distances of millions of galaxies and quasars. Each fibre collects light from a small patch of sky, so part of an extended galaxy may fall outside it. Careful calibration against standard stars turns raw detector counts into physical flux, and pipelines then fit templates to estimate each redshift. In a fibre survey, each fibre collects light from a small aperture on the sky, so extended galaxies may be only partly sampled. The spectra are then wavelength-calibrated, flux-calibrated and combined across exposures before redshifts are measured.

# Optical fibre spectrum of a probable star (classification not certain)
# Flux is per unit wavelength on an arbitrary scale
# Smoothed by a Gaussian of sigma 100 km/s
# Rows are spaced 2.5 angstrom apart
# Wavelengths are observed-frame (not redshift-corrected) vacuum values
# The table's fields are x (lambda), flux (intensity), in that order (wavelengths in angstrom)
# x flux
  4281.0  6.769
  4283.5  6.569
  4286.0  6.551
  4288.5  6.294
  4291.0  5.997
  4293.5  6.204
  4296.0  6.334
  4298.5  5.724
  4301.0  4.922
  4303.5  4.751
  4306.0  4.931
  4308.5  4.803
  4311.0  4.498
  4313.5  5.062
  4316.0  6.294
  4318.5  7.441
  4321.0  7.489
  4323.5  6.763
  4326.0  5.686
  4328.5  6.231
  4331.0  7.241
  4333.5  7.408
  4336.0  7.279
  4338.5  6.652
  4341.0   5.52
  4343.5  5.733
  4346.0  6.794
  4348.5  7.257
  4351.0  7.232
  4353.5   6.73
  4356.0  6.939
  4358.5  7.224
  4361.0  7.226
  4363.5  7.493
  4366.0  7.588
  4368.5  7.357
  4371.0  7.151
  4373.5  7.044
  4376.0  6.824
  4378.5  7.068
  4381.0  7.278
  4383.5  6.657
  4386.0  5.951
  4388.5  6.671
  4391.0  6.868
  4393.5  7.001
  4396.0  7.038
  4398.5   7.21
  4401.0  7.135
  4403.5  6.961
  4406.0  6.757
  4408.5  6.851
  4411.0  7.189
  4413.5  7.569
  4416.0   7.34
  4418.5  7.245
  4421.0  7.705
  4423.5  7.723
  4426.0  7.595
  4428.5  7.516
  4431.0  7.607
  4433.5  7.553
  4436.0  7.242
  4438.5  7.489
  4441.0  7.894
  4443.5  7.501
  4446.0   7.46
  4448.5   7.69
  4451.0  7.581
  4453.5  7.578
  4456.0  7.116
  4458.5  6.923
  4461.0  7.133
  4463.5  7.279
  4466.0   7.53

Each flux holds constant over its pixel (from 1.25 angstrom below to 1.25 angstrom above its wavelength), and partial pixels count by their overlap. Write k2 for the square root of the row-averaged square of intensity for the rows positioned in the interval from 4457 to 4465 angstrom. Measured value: 7.1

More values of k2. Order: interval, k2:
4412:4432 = 7.5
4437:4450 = 7.6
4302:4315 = 4.8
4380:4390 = 6.7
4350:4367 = 7.2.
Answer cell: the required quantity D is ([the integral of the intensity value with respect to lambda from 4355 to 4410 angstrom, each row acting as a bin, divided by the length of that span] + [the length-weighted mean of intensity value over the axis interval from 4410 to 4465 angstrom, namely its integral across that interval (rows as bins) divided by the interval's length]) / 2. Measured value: 7.2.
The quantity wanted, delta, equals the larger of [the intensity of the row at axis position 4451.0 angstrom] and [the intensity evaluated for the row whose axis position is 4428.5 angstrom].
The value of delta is 7.6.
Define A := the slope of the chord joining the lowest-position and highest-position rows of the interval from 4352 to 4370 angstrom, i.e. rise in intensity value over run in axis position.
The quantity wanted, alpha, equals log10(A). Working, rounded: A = 0.04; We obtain -1.4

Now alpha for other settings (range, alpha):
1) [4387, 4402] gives -1.4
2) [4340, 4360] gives -1.0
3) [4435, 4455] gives -1.7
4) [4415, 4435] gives -1.9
